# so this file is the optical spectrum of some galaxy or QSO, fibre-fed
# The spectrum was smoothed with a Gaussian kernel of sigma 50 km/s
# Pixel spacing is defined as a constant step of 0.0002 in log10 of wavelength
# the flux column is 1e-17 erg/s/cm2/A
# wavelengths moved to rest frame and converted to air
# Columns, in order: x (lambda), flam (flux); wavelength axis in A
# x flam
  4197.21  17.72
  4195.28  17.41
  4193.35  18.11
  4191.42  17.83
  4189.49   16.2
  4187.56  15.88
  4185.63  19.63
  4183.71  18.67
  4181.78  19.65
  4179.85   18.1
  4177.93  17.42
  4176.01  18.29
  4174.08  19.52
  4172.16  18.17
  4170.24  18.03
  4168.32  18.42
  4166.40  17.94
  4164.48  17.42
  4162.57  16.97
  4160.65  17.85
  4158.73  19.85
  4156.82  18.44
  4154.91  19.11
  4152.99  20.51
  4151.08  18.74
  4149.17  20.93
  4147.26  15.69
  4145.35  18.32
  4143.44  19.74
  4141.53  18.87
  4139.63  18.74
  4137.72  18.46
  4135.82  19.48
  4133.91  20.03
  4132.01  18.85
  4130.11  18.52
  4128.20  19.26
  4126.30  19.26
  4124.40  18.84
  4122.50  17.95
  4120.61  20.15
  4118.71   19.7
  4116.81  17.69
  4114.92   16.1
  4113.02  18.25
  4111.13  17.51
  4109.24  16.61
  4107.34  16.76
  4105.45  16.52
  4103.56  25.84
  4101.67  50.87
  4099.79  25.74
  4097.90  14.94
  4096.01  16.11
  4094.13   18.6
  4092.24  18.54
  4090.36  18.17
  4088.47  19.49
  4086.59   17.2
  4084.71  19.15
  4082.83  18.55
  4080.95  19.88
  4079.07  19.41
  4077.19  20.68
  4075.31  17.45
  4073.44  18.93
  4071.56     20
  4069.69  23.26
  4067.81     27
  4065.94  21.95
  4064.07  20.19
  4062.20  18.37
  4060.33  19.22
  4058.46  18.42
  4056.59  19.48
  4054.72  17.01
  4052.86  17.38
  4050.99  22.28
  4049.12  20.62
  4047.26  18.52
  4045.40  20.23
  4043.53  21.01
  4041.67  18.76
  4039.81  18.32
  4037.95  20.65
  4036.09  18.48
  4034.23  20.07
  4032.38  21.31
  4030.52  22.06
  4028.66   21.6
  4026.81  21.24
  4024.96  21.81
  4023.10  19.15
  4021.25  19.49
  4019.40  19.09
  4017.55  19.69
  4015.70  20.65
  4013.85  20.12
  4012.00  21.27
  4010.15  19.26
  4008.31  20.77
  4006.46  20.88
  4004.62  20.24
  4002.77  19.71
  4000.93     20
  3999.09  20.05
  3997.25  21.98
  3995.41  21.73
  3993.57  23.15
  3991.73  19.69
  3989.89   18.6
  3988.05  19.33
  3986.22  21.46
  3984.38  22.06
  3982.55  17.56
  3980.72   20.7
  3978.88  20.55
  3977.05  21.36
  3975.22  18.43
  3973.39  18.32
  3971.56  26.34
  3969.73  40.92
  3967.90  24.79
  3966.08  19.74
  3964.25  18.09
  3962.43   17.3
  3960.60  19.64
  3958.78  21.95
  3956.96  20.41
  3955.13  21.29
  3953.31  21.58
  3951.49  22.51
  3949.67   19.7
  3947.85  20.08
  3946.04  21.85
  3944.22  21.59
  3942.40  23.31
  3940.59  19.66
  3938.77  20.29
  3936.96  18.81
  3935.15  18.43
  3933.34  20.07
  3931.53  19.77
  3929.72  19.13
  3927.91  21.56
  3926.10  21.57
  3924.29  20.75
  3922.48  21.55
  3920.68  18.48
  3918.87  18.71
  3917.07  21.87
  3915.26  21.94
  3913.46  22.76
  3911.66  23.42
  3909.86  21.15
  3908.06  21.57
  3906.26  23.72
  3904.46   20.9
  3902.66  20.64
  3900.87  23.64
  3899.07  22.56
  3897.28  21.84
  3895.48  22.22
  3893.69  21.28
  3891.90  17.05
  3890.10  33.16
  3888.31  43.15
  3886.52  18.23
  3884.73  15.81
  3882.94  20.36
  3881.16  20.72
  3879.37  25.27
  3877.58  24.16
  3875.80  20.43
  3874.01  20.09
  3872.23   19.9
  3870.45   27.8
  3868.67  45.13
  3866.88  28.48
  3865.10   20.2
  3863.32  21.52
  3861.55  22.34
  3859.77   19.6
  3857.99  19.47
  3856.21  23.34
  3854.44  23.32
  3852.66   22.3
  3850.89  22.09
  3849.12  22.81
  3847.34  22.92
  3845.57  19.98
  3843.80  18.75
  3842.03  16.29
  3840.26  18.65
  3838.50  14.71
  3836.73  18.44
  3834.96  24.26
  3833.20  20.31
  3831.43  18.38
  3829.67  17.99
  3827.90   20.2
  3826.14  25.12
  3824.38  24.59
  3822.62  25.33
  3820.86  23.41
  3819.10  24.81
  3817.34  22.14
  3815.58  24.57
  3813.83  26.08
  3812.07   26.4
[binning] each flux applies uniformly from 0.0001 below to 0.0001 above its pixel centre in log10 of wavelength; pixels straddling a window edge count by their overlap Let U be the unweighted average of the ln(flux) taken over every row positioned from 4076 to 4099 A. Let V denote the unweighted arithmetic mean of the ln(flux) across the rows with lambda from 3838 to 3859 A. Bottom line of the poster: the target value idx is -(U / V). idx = -0.97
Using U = 2.908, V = 3.00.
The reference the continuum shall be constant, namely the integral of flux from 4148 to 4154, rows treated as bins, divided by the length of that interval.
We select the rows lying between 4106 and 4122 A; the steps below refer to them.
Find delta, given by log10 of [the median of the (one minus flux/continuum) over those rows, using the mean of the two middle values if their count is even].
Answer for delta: -0.94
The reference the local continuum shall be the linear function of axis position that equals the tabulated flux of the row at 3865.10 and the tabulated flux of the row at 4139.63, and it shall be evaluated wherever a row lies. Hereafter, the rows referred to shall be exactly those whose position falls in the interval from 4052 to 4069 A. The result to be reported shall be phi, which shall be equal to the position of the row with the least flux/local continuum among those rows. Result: 4054.72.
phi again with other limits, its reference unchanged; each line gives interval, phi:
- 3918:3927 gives 3920.68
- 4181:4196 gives 4187.56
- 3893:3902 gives 3893.69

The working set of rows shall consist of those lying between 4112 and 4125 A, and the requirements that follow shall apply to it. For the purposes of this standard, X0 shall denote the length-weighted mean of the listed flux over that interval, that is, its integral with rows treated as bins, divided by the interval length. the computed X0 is 18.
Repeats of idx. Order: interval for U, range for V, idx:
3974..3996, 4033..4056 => -1.02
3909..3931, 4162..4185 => -1.05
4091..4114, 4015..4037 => -0.99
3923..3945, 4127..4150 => -1.03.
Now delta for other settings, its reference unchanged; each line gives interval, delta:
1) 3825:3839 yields -1.55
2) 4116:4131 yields -1.38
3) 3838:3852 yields -1.58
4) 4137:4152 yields -1.24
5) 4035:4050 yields -1.71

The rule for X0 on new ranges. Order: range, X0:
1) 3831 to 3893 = 23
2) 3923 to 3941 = 20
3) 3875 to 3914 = 23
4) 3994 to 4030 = 21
